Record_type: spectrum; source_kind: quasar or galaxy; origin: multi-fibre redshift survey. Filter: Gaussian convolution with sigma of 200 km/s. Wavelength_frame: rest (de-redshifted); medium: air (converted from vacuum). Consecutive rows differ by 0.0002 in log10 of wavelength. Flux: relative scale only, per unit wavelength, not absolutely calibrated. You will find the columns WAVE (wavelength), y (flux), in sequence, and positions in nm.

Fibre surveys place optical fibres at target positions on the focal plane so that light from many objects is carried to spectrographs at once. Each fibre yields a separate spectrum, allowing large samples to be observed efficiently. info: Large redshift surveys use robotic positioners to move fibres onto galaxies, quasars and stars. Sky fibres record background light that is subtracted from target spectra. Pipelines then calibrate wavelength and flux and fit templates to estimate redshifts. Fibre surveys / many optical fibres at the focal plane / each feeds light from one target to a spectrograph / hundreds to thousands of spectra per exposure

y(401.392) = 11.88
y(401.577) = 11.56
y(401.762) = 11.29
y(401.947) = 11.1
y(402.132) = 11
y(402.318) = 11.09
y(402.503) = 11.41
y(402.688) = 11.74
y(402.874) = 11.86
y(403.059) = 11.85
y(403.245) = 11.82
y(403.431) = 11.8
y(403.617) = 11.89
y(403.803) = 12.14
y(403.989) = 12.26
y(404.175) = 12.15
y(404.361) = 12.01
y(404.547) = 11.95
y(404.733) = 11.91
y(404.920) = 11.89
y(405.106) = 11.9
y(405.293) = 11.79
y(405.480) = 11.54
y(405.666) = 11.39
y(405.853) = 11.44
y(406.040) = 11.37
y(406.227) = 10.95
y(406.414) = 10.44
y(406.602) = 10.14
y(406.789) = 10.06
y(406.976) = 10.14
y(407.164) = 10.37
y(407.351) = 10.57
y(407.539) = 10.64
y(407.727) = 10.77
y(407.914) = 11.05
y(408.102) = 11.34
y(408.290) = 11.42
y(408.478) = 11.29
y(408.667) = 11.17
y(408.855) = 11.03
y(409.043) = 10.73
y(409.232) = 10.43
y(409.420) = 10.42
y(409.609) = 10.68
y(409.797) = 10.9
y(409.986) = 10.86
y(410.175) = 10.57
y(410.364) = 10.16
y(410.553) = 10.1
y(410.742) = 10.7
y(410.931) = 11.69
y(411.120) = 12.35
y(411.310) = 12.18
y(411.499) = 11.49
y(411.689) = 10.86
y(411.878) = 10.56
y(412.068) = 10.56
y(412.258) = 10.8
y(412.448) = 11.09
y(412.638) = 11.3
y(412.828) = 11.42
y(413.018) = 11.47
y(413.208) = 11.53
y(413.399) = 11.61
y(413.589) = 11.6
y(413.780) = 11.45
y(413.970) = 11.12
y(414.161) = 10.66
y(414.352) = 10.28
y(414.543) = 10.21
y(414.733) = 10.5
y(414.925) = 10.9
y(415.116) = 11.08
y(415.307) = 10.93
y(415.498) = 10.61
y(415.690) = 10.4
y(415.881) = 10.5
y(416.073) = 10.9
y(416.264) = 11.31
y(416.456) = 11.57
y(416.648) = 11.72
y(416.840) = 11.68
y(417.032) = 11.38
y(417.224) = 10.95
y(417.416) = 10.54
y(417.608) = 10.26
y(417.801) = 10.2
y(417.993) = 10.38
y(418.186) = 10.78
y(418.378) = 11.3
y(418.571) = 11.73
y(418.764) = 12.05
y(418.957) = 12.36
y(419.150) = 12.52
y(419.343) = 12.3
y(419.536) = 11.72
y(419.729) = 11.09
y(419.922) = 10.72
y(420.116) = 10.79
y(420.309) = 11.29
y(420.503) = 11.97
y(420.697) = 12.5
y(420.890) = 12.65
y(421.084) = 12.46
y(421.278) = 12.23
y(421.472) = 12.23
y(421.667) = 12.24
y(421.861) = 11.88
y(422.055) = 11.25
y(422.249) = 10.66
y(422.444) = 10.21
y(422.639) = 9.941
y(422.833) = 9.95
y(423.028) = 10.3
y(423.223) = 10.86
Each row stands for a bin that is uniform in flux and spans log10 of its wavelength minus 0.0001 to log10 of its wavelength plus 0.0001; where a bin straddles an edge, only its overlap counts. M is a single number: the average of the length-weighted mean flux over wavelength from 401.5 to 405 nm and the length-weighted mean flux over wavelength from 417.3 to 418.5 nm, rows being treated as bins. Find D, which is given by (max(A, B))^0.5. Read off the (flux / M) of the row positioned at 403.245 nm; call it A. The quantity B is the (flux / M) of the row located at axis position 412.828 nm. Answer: 1.03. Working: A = 1.06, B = 1.02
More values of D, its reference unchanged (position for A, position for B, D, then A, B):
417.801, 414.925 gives 0.99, 0.91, 0.98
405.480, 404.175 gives 1.04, 1.03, 1.09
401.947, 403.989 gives 1.05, 0.99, 1.10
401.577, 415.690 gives 1.02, 1.04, 0.93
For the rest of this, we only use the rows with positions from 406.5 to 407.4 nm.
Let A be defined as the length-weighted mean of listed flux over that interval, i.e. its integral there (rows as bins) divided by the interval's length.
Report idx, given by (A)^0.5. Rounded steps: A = 10.2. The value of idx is 3.20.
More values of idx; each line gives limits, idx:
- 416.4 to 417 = 3.41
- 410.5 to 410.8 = 3.23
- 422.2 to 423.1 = 3.19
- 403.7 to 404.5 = 3.48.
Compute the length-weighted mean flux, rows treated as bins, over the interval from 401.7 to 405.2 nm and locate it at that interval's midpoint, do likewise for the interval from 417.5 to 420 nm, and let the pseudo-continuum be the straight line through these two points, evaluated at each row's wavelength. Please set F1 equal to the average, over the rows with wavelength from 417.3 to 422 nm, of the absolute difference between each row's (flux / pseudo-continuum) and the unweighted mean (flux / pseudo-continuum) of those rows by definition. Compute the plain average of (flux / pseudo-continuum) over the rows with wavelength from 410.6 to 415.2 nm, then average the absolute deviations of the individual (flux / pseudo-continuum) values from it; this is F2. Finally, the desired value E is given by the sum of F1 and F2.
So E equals 0.104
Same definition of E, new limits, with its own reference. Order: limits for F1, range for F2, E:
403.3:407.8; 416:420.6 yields 0.101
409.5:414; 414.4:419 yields 0.088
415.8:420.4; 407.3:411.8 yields 0.087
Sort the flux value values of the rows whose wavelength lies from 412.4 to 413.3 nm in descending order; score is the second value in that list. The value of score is 11.47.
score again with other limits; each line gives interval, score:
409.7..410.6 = 10.86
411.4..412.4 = 10.86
